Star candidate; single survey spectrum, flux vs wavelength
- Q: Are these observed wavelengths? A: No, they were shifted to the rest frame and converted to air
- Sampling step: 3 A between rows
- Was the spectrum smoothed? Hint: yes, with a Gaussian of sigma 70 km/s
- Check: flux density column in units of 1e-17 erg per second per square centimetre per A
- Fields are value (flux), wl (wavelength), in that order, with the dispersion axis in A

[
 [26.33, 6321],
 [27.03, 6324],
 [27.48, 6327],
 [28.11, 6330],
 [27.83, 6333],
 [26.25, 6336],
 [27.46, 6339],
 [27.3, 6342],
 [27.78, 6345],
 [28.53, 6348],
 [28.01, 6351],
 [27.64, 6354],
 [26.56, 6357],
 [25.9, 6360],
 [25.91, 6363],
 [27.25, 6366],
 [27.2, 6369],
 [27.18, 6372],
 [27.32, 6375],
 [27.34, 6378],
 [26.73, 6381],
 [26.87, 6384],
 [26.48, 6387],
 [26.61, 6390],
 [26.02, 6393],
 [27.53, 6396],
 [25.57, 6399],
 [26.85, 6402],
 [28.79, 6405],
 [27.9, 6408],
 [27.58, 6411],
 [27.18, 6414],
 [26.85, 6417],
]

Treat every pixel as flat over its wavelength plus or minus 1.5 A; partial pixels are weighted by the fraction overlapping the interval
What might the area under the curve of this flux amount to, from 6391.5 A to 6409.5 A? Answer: 488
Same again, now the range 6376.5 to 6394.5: 480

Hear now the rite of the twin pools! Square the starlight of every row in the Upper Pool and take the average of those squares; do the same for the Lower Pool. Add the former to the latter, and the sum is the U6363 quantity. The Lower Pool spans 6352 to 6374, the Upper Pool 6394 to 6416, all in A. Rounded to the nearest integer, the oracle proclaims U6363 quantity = 1467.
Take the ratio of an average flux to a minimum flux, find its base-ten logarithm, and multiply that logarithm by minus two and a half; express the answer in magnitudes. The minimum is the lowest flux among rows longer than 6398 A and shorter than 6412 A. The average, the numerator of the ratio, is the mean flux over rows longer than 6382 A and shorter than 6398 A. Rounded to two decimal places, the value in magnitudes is -0.05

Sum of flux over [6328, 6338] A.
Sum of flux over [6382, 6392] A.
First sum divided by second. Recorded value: 1.03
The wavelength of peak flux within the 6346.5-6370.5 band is 6348 A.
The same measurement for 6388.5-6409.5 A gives 6405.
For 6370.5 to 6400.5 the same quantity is 6396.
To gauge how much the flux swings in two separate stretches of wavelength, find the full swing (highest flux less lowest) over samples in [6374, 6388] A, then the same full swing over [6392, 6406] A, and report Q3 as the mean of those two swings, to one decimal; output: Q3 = 2.0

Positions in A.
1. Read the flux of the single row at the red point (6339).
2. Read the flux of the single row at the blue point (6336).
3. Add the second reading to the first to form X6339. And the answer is 53.7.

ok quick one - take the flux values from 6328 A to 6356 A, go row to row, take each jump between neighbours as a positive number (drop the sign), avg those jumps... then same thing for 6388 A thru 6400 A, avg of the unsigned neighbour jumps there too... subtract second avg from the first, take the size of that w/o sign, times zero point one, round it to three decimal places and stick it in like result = 0.068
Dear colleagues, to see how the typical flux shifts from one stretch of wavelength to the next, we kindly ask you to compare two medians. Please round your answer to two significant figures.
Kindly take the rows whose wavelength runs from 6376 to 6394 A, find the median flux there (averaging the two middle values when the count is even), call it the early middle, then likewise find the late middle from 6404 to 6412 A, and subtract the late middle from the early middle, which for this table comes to -1.2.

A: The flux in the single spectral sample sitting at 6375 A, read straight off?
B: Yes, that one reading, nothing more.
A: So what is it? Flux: 27.32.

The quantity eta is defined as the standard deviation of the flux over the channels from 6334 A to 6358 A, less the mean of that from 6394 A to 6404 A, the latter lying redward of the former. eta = -26.0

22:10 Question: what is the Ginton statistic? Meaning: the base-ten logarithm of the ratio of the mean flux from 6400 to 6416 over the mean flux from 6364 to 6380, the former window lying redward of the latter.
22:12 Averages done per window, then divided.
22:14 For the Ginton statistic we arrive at 0.006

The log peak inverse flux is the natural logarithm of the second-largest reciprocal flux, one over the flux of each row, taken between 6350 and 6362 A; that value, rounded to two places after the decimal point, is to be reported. -3.28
